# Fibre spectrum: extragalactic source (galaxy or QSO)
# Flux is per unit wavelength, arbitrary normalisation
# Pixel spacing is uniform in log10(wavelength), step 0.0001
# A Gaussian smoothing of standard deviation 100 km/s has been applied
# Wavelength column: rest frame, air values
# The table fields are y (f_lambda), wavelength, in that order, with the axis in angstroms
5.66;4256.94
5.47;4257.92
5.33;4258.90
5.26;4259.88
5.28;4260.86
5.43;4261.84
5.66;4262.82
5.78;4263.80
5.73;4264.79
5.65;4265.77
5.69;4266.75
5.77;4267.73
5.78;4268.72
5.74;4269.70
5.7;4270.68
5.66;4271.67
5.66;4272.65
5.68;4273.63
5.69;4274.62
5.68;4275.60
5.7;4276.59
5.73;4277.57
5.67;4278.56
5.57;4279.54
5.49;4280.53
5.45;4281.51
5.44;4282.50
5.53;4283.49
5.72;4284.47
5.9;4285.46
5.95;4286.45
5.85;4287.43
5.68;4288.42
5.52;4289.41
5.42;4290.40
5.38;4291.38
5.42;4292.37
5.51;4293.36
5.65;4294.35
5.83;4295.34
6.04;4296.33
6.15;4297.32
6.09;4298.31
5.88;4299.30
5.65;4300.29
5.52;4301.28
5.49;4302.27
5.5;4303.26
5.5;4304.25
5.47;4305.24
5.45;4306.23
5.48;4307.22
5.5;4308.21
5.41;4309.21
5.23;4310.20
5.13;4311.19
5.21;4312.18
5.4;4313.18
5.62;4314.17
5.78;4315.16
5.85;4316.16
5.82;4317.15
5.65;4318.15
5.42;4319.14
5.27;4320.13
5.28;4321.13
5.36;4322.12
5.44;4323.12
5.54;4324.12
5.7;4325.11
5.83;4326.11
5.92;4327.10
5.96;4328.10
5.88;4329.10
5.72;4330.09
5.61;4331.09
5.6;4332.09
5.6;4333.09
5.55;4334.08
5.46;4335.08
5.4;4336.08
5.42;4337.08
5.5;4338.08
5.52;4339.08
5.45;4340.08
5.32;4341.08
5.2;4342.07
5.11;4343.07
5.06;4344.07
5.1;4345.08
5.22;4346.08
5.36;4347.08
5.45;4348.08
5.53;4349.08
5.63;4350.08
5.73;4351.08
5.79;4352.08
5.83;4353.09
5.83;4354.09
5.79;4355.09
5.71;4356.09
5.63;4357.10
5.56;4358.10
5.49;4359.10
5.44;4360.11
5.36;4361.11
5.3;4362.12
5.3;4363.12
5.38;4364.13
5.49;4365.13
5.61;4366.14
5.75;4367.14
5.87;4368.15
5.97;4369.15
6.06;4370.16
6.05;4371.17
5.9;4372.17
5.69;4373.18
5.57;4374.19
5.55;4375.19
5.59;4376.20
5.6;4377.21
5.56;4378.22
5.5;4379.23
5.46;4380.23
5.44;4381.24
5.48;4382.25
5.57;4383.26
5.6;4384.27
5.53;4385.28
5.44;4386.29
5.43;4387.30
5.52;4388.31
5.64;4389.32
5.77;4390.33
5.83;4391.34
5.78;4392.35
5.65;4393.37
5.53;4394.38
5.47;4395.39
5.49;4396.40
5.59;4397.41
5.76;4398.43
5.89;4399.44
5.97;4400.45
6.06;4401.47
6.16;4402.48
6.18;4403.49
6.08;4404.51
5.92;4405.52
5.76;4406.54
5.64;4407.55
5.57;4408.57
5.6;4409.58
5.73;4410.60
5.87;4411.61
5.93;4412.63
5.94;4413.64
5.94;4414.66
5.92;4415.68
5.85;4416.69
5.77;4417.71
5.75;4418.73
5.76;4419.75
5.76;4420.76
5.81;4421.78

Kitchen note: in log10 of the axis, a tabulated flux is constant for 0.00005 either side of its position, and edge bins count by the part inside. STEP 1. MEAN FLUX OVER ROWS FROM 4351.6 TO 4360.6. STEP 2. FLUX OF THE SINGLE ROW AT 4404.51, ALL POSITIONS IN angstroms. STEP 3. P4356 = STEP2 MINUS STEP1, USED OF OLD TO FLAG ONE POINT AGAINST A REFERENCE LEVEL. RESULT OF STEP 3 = 0.41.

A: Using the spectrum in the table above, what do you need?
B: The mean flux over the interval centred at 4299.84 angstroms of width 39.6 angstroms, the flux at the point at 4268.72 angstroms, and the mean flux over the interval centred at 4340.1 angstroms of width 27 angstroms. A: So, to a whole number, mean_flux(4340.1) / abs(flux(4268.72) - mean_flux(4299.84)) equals 31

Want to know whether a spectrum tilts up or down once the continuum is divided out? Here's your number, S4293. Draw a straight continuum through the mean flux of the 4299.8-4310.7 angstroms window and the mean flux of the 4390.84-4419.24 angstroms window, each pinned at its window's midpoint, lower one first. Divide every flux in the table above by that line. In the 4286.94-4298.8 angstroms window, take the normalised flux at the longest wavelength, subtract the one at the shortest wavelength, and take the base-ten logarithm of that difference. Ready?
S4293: -1.43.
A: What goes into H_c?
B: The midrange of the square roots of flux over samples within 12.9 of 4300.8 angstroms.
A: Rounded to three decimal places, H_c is 2.372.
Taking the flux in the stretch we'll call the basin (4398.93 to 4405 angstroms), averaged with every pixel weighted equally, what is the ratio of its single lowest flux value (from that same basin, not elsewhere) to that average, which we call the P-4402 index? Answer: 0.972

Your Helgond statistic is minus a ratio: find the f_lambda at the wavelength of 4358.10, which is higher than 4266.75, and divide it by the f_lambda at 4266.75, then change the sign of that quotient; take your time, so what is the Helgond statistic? -0.98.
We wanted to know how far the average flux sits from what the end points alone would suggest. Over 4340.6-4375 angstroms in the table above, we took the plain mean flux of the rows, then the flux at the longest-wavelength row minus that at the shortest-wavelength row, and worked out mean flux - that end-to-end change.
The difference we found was 5.31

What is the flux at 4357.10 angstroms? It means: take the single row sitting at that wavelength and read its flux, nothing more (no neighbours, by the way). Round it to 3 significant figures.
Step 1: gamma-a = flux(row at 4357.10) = 5.63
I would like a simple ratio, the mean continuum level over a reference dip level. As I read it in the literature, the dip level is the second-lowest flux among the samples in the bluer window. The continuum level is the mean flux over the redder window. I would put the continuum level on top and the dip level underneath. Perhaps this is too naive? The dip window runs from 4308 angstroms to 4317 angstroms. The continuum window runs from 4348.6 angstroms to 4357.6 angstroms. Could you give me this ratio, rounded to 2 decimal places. 1.10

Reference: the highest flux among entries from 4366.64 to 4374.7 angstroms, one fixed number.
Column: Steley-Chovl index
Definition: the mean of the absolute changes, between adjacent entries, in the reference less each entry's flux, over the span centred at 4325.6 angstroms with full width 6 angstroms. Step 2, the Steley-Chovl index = 0.10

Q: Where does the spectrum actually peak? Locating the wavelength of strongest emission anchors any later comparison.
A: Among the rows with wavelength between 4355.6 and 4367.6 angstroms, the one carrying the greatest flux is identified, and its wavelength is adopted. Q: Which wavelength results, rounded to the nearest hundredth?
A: 4367.14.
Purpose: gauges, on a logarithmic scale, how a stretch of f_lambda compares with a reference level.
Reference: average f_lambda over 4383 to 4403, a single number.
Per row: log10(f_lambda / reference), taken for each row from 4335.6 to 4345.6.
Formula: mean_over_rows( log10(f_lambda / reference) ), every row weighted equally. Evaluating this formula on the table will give -0.030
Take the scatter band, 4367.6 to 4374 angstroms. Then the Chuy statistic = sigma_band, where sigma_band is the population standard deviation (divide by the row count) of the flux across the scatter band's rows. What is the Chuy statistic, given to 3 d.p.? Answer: 0.126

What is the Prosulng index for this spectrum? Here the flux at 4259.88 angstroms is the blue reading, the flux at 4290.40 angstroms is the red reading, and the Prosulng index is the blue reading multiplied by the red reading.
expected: 28.5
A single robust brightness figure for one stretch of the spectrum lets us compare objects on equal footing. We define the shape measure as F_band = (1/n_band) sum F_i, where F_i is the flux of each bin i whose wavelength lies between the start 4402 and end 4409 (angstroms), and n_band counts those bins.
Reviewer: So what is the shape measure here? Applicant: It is 5.90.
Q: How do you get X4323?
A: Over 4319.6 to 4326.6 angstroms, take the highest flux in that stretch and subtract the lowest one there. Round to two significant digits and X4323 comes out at 0.56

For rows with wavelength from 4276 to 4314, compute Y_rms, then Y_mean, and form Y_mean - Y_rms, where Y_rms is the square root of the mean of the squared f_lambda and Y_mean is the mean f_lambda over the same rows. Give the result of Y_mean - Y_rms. -0.005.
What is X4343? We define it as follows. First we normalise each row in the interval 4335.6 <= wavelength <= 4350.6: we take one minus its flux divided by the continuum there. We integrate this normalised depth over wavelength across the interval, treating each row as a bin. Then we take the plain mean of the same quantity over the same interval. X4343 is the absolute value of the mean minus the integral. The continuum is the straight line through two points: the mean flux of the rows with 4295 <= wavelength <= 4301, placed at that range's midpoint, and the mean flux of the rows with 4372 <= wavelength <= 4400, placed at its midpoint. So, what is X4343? 1.0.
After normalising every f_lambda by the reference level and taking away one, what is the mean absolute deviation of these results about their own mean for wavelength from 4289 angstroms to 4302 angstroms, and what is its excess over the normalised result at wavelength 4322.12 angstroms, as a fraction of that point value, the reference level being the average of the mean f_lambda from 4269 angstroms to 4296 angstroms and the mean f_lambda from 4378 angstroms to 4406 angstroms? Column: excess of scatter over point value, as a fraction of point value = -1.8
